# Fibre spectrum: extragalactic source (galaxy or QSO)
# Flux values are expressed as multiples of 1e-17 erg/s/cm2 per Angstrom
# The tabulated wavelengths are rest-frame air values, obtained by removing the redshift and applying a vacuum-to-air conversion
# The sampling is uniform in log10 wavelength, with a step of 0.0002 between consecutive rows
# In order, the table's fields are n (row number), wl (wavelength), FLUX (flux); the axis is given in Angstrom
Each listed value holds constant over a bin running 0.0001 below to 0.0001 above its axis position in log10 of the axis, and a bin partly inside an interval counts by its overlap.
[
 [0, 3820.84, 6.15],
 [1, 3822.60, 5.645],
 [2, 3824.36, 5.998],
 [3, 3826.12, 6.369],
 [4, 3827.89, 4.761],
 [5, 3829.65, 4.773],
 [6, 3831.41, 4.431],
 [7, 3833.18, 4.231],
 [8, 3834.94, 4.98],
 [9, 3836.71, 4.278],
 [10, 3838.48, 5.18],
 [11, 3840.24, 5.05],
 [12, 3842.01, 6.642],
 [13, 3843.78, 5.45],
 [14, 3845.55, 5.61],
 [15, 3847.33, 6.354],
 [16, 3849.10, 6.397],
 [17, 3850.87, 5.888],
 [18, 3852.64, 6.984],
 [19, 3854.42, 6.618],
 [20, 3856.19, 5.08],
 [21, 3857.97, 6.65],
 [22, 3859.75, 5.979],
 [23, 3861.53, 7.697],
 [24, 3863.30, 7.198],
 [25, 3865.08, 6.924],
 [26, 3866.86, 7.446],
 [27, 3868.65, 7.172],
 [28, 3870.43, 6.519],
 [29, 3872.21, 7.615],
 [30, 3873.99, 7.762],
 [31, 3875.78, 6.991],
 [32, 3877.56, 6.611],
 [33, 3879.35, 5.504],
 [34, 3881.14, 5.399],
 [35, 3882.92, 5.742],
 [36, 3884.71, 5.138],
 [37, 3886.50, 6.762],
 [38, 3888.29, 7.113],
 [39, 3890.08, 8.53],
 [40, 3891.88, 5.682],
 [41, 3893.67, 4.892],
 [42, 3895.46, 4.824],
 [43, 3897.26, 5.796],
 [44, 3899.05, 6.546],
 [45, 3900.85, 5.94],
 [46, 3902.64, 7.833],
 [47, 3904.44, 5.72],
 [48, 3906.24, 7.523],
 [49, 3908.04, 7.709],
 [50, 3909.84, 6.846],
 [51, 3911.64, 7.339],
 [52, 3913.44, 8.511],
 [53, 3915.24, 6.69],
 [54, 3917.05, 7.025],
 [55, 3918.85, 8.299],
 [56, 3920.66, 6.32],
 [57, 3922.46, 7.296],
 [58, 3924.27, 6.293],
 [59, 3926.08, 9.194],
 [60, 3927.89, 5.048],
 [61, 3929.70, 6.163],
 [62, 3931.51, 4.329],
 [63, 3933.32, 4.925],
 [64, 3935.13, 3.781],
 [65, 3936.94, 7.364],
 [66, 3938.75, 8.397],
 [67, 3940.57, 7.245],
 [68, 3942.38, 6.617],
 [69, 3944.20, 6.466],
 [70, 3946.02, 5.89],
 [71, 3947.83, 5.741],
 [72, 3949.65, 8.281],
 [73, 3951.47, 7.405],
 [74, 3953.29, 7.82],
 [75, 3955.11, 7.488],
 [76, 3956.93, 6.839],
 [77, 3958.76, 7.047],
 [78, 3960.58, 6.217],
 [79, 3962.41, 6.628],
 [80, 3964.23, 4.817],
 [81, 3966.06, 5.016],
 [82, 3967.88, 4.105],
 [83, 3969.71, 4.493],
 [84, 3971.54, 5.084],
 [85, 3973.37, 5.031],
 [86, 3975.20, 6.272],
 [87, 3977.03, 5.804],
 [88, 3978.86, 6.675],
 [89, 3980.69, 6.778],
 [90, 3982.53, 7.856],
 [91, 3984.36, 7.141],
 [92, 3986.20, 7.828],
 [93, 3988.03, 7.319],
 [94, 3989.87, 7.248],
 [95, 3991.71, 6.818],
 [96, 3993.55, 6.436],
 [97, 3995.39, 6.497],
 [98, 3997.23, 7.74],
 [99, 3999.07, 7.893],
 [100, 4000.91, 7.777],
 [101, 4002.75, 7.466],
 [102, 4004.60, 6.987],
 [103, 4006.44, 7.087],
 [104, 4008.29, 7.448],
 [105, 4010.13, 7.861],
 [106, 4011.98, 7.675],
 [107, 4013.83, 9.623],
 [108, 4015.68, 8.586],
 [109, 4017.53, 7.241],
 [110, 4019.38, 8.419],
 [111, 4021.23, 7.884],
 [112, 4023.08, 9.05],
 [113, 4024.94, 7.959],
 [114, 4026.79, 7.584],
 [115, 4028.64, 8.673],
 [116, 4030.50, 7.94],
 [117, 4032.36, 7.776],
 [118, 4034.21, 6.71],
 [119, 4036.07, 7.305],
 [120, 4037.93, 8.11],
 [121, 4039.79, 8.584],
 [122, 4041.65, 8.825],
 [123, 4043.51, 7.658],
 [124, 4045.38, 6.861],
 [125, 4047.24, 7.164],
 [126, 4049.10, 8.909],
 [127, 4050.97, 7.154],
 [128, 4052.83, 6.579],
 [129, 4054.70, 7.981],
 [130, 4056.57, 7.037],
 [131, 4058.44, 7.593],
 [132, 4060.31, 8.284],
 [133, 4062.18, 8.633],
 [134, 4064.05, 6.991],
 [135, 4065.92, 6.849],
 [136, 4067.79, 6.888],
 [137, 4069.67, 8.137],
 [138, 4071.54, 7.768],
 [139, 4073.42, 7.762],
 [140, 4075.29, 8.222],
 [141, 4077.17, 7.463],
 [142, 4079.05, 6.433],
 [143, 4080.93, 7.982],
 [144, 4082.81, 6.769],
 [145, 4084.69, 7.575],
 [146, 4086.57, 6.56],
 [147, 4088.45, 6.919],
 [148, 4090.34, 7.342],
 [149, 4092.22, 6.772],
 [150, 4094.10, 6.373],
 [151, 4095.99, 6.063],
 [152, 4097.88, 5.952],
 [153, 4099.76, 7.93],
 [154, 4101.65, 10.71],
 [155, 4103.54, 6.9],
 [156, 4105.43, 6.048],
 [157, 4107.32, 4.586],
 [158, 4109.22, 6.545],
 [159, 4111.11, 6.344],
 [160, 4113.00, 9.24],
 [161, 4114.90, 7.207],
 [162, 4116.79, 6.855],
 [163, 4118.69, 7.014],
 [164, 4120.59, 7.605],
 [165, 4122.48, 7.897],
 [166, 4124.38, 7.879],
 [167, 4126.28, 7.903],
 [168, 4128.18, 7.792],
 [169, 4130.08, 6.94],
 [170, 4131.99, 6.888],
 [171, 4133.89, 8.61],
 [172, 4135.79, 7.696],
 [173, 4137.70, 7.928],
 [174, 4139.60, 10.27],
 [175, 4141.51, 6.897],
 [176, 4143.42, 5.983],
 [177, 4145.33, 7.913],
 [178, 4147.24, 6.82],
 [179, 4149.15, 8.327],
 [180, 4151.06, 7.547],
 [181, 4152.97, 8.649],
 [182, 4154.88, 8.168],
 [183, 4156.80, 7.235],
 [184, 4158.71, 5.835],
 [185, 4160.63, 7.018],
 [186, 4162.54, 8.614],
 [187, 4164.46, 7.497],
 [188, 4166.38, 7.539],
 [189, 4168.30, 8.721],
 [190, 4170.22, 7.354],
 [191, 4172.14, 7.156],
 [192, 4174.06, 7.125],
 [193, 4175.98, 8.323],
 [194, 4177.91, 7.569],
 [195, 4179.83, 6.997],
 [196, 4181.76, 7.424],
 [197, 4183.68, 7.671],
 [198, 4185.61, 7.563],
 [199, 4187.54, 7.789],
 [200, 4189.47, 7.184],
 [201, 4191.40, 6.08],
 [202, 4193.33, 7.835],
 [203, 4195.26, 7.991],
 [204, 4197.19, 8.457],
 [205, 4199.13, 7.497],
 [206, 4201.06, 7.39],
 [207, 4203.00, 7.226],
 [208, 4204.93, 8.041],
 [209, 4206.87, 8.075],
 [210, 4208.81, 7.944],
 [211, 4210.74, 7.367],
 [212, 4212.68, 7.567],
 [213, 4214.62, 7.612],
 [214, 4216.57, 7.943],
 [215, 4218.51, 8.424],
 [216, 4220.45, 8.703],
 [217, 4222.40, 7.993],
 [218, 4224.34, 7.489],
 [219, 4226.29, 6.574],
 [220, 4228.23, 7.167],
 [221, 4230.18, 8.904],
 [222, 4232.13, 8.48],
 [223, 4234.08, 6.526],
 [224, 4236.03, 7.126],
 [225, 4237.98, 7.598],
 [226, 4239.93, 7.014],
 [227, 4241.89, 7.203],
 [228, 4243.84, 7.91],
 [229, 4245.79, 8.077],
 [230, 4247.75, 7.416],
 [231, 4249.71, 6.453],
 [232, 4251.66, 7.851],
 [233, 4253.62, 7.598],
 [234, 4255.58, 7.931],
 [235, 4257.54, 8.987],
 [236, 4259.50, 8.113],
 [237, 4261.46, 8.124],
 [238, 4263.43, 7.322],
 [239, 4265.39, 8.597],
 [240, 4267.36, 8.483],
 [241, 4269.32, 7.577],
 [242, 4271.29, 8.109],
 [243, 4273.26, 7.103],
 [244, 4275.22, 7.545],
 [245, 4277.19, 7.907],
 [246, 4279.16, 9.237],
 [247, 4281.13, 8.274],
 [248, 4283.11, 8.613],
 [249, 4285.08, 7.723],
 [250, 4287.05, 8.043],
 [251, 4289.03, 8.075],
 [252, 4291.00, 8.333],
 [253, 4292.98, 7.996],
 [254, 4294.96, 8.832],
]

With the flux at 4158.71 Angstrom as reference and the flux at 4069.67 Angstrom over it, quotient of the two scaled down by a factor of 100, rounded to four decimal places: 0.0139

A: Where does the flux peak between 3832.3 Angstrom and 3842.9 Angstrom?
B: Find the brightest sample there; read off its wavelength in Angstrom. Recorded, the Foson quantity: 3842.01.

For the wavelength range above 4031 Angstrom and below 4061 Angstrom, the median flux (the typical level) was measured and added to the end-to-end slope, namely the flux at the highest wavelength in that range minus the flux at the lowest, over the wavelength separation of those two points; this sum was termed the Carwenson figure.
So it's 7.64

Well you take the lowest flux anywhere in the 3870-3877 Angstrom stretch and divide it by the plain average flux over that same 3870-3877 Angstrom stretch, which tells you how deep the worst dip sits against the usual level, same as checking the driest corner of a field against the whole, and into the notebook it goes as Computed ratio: 0.90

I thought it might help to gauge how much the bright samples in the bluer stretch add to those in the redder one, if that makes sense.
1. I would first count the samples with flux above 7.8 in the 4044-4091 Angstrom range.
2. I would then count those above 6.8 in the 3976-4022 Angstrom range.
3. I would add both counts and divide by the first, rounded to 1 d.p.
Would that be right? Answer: 3.9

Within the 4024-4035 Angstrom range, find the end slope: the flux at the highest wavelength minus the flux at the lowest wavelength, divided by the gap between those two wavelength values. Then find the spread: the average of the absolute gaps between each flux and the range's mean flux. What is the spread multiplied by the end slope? -0.06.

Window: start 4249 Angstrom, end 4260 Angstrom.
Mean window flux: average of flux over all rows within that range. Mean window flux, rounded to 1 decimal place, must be 7.8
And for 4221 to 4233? 7.8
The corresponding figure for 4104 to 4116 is 6.7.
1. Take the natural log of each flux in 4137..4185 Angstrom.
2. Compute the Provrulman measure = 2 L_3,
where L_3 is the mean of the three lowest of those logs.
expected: 3.65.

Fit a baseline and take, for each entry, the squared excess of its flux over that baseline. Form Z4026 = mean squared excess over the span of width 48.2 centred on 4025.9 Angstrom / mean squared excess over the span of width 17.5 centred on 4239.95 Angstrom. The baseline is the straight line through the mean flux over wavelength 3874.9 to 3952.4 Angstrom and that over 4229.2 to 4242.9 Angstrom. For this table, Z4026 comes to 4.7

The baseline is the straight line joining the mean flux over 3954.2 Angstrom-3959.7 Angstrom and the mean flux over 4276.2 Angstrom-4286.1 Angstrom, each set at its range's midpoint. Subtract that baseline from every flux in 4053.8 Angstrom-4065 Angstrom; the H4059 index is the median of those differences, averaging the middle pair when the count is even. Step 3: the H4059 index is 0.29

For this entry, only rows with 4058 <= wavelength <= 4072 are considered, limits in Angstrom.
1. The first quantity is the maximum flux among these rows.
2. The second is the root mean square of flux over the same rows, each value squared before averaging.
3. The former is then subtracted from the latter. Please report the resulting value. -1.0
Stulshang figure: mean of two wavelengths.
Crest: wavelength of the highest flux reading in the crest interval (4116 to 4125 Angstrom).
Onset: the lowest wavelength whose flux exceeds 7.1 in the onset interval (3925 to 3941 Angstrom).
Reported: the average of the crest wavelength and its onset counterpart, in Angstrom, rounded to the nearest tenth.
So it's 4024.3 Angstrom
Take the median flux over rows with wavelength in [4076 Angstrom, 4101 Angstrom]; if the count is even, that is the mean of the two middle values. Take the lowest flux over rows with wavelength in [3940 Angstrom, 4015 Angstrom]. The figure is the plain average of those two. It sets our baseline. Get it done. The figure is 5.4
